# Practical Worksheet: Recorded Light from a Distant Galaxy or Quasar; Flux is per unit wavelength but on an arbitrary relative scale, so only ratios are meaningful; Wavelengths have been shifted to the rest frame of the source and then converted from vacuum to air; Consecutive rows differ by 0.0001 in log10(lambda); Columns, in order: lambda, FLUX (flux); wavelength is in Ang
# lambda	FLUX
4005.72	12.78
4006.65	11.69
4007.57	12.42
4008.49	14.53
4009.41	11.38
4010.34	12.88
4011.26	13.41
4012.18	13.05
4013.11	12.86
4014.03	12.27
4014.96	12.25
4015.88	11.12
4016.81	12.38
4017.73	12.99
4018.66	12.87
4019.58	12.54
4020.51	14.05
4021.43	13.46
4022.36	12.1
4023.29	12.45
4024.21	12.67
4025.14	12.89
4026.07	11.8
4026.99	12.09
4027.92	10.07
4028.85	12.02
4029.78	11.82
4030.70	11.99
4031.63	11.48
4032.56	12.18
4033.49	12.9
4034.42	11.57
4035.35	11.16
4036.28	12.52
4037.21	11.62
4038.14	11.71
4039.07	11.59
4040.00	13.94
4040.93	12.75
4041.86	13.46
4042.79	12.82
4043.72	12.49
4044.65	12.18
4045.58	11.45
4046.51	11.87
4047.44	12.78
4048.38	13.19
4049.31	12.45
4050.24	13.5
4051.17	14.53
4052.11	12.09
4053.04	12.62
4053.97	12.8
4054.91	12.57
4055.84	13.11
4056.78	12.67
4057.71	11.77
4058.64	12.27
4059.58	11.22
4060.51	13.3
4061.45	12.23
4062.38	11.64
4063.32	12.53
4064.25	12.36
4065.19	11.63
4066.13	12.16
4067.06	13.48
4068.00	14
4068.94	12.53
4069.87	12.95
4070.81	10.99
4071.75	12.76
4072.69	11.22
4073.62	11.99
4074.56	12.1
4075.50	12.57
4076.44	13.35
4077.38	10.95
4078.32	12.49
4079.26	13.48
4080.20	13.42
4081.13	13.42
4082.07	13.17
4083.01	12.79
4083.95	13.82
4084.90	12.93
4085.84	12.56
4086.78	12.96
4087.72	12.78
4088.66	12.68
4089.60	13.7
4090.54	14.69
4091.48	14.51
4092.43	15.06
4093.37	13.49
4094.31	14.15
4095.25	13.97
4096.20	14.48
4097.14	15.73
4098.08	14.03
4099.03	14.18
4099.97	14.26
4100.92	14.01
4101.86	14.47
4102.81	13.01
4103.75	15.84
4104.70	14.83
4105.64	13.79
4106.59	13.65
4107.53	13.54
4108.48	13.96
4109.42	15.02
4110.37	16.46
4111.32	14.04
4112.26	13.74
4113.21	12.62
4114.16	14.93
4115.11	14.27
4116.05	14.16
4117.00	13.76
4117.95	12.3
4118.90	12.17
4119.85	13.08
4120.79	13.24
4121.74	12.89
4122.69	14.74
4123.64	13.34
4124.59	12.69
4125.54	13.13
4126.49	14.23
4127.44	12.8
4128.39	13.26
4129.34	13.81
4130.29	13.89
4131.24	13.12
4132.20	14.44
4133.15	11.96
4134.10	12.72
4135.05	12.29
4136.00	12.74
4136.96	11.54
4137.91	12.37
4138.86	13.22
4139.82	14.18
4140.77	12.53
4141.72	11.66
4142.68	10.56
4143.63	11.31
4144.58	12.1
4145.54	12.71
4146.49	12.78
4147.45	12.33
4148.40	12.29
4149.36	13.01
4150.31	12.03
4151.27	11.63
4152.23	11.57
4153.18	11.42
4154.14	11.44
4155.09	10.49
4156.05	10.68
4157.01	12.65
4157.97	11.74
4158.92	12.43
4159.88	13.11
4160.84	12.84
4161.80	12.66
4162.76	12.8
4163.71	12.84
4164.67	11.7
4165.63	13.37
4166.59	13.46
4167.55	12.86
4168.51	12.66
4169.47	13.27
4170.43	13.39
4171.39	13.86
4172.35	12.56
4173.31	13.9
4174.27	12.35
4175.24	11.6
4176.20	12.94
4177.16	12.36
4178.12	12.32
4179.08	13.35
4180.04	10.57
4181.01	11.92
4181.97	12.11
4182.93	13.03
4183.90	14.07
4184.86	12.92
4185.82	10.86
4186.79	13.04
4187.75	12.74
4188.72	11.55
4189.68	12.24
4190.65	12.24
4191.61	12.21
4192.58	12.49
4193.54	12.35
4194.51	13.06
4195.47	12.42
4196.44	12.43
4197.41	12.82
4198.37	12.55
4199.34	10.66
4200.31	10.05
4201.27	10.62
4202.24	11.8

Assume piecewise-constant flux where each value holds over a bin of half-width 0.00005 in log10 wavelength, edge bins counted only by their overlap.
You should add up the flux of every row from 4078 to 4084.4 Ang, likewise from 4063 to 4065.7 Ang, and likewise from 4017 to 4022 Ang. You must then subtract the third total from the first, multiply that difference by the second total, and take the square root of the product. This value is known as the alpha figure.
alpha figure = 31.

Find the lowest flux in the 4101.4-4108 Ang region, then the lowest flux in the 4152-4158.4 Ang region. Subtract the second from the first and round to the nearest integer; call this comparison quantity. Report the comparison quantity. 3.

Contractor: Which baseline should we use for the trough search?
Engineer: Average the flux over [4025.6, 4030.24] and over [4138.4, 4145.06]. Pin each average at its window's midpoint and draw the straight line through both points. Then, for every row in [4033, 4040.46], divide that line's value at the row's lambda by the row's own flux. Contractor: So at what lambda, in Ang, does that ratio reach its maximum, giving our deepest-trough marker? 4035.35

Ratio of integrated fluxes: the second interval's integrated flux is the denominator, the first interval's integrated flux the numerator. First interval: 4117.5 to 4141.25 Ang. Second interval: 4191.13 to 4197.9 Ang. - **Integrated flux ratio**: 3.7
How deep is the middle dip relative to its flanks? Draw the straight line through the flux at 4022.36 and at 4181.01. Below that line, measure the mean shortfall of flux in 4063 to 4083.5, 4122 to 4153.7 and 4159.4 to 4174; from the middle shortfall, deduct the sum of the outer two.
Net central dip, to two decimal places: 0.89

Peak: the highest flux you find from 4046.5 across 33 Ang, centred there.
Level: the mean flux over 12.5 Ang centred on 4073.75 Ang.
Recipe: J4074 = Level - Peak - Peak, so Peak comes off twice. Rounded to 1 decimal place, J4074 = -16.6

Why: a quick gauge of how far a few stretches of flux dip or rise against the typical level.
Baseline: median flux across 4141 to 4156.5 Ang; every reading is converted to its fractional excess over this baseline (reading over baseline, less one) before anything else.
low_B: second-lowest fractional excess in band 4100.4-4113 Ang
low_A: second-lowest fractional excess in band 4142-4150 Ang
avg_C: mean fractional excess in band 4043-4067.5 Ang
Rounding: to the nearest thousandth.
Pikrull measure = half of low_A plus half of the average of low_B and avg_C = 0.045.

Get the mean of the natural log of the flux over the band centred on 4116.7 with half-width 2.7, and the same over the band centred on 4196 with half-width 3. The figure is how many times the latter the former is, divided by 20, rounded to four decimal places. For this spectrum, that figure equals 0.0514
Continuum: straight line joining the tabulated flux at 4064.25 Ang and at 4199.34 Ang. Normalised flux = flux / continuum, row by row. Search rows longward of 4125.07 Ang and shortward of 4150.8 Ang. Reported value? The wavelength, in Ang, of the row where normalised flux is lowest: 4142.68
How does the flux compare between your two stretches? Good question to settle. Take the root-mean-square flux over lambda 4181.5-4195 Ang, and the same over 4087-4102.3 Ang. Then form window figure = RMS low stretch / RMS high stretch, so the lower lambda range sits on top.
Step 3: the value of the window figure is 1.13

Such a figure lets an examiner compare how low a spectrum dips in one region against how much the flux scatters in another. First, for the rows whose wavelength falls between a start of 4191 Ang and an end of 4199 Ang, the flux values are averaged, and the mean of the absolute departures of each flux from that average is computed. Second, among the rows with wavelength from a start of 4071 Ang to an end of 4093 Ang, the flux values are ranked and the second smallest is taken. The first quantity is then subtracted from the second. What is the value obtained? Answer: 11.0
